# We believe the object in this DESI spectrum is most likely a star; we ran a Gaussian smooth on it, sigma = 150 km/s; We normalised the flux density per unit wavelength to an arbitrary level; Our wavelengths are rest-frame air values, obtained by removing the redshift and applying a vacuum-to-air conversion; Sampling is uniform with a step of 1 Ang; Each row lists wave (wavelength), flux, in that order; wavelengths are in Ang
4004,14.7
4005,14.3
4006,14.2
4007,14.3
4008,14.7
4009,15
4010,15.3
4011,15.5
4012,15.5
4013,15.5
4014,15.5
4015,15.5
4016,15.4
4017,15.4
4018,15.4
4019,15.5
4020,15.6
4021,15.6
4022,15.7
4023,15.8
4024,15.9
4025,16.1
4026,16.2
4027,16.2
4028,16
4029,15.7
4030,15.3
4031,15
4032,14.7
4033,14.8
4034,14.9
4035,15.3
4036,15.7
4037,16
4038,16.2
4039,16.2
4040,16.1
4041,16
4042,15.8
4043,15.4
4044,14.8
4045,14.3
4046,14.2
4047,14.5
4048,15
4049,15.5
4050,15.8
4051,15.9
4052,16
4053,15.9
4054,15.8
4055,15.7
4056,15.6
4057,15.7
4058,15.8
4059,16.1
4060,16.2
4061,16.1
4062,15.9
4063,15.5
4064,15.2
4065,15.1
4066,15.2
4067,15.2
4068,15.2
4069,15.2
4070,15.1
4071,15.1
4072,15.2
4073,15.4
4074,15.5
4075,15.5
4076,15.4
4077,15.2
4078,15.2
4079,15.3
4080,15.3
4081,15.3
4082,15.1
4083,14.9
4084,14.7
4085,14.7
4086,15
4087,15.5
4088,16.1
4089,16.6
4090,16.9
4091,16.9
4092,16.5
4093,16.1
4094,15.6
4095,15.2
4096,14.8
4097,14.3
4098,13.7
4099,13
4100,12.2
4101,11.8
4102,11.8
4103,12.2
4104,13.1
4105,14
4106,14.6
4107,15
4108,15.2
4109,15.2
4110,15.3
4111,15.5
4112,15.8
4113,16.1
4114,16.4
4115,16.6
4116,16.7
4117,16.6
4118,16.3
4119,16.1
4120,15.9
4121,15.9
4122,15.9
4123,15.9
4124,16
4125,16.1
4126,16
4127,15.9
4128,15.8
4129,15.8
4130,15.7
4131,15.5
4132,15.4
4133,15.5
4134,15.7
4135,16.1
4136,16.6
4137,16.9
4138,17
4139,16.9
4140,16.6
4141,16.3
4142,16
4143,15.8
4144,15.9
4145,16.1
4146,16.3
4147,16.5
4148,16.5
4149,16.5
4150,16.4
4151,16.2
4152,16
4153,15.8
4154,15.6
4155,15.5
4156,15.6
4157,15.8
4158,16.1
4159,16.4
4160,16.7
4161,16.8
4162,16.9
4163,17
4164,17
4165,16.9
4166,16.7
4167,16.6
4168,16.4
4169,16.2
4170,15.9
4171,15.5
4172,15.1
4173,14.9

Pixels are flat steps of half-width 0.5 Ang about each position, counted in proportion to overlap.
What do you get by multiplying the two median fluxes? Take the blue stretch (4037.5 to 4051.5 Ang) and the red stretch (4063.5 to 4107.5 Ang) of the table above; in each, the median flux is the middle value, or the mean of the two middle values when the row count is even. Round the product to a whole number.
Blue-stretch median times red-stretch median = 238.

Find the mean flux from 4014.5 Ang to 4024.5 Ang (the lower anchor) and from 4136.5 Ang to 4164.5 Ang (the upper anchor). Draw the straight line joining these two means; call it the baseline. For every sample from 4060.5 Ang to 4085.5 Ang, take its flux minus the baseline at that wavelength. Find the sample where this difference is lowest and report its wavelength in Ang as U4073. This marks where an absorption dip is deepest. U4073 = 4085 Ang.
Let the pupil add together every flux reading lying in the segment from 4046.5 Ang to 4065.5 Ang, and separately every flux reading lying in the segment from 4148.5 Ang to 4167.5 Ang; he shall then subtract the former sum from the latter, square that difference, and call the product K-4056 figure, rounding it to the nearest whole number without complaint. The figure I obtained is 174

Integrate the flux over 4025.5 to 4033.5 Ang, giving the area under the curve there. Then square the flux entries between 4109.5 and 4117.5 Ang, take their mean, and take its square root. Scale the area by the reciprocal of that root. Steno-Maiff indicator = 7.7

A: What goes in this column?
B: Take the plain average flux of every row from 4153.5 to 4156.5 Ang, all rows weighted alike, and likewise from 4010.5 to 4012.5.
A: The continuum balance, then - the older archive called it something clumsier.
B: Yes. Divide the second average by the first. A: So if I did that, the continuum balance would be 1.00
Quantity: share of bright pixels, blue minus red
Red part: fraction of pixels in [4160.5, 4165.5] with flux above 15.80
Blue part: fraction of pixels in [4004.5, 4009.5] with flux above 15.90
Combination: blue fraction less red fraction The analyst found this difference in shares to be -1.00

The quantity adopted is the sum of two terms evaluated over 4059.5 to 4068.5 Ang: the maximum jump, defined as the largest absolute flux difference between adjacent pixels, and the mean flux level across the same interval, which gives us 15.9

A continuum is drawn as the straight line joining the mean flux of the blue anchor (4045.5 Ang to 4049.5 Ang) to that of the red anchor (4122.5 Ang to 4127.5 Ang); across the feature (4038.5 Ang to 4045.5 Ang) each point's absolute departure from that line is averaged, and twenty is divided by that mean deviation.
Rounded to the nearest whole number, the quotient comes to 22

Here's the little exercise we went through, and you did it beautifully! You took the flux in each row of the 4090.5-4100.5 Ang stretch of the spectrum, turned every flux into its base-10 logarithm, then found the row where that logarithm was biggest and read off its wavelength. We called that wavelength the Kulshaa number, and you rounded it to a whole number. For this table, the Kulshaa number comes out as 4091 Ang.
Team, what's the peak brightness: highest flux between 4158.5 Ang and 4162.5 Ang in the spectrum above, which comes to 16.9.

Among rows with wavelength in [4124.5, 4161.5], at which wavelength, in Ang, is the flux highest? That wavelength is 4138 Ang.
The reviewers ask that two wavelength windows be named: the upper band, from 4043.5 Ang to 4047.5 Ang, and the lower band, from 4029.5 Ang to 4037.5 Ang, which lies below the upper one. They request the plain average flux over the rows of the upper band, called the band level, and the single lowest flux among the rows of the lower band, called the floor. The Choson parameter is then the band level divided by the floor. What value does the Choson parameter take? 0.98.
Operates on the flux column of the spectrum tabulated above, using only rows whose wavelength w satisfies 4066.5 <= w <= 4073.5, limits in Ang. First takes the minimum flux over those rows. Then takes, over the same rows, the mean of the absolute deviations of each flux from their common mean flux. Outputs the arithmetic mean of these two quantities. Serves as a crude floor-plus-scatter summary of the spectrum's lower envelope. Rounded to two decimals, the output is 7.58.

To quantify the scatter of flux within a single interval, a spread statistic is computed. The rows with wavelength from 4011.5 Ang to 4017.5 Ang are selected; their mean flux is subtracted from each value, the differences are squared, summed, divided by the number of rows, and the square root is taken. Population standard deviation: 0.0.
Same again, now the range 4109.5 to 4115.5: 0.5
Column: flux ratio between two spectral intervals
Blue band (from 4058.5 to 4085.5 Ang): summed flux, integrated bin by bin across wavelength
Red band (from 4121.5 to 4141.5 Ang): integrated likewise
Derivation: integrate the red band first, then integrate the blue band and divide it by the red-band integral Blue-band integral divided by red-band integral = 1.3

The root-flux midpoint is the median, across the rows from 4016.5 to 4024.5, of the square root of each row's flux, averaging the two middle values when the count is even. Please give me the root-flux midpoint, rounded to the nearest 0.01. 3.95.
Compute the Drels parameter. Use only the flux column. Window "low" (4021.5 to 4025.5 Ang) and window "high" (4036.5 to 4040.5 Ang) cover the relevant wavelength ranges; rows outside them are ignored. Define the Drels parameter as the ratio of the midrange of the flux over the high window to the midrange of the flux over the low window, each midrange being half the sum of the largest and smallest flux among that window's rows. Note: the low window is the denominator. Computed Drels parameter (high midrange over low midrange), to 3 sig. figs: 1.01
